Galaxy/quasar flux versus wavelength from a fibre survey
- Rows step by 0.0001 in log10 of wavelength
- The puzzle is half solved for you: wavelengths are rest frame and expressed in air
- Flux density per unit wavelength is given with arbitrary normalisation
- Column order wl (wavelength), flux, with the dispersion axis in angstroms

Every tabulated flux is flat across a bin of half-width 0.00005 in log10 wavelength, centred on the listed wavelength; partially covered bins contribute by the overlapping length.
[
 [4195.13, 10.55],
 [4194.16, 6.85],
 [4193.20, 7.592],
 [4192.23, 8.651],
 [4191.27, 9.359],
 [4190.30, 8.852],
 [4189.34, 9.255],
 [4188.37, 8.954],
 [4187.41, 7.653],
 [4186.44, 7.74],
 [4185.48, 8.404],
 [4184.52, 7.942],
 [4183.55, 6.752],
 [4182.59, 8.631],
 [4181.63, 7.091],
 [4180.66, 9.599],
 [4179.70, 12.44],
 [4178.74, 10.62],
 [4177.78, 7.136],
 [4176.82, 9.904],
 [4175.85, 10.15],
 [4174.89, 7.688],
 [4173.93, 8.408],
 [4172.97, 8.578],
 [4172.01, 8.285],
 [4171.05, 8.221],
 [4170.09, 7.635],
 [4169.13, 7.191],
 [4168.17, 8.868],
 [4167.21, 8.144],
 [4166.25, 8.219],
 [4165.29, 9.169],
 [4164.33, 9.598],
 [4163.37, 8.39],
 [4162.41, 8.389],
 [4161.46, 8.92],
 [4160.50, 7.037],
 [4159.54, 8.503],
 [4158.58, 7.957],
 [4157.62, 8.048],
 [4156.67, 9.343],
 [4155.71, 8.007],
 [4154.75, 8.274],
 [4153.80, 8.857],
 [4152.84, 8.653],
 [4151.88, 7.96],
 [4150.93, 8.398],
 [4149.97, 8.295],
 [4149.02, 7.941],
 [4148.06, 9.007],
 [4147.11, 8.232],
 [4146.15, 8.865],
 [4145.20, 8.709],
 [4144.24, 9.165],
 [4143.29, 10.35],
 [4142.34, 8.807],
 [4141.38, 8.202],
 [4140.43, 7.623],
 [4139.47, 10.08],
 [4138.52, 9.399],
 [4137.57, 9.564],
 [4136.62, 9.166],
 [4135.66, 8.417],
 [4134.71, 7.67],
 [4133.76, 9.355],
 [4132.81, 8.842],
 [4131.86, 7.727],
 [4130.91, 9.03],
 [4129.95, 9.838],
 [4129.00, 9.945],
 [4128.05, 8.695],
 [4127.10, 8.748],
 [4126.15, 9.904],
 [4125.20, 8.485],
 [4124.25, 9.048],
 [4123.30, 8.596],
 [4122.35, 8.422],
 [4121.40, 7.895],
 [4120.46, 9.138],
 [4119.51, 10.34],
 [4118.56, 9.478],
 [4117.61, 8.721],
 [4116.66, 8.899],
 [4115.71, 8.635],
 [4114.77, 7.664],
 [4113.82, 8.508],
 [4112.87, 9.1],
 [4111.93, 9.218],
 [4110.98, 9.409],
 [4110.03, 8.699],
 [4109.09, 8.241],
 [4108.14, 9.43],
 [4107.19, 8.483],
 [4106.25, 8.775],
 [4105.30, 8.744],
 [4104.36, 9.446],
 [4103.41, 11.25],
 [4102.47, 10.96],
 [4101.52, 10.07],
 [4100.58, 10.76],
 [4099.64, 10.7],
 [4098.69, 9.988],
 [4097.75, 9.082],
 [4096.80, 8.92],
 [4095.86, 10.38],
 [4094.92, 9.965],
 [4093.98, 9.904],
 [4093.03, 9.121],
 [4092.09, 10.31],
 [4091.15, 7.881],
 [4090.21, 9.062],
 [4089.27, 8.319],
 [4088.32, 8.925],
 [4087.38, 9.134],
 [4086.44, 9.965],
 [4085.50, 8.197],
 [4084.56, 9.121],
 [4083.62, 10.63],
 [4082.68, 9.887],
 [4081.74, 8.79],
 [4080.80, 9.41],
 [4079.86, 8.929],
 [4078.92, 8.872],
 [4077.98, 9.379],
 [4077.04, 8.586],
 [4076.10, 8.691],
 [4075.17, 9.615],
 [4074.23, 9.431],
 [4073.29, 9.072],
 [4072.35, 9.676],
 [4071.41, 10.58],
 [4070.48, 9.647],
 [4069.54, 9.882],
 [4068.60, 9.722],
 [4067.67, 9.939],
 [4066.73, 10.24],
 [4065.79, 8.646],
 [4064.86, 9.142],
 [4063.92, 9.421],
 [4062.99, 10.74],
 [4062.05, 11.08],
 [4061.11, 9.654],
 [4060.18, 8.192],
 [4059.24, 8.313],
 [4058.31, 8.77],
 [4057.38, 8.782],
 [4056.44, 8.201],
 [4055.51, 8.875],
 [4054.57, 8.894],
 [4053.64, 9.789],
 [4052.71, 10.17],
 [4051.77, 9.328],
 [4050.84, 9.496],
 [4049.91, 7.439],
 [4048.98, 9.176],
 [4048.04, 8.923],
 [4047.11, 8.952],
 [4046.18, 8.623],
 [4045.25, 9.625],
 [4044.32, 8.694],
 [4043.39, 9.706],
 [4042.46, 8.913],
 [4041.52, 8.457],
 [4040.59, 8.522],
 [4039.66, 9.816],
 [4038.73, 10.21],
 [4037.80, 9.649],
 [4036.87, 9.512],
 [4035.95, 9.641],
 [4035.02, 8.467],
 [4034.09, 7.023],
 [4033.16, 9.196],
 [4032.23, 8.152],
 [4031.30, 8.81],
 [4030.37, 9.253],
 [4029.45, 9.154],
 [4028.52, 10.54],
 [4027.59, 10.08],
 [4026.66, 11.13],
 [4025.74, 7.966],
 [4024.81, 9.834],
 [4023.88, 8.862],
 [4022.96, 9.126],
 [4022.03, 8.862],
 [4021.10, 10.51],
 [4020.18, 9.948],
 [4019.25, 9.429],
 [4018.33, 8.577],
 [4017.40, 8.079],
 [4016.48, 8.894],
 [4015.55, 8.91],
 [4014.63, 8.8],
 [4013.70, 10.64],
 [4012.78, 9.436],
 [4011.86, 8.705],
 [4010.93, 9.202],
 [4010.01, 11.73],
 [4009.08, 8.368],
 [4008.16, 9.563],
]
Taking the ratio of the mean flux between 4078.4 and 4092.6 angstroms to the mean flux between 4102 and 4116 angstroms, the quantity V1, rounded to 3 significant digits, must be 1.01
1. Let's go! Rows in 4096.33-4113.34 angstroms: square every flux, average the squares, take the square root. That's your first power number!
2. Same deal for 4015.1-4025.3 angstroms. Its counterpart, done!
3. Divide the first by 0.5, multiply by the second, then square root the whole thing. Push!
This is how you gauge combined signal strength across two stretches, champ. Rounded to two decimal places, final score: 13.27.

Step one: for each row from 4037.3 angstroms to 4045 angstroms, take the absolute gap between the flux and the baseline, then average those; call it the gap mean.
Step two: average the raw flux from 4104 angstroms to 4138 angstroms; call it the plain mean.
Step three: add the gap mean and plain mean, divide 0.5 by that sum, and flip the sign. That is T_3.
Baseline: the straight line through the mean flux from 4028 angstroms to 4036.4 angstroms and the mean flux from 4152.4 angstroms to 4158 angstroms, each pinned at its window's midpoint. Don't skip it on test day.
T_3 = -0.0526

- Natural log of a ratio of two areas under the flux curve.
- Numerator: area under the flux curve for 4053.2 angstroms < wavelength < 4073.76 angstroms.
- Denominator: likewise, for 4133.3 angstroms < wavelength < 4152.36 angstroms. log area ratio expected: 0.15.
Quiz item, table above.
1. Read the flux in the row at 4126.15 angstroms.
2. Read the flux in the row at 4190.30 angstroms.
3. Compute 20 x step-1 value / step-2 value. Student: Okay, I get 22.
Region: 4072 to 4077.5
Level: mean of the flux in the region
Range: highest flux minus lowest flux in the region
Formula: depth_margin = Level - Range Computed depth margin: 8.1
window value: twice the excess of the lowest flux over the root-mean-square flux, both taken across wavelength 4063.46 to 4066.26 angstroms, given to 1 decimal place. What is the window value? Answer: -0.9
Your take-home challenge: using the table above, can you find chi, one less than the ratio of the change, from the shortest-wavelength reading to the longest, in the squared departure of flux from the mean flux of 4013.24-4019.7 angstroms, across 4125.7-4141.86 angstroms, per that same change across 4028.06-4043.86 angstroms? -1.0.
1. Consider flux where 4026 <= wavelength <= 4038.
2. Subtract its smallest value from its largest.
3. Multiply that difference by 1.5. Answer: 6.16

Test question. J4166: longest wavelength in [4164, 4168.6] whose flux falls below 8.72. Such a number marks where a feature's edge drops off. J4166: 4167.21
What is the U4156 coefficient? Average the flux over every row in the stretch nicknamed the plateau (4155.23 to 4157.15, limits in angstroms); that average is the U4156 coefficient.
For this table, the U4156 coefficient 8.7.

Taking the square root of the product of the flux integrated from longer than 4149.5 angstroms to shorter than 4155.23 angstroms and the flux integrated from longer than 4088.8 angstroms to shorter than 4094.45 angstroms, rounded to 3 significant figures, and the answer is 49.8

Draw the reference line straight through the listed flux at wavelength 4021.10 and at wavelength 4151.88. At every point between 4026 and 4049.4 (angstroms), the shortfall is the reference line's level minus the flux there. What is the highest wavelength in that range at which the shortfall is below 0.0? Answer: 4038.73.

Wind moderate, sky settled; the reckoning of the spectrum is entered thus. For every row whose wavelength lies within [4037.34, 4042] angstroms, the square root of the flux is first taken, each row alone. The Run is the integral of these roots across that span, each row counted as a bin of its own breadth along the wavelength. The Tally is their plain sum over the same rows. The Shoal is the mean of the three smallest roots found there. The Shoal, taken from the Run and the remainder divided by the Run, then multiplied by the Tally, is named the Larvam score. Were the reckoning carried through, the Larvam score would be 12.1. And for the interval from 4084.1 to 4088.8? 11.9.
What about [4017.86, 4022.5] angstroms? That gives 12.1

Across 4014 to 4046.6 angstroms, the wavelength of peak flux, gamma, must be 4026.66 angstroms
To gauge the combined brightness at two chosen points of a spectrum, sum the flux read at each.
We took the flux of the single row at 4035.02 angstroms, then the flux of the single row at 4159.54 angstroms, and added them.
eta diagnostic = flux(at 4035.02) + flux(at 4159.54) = 17.0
